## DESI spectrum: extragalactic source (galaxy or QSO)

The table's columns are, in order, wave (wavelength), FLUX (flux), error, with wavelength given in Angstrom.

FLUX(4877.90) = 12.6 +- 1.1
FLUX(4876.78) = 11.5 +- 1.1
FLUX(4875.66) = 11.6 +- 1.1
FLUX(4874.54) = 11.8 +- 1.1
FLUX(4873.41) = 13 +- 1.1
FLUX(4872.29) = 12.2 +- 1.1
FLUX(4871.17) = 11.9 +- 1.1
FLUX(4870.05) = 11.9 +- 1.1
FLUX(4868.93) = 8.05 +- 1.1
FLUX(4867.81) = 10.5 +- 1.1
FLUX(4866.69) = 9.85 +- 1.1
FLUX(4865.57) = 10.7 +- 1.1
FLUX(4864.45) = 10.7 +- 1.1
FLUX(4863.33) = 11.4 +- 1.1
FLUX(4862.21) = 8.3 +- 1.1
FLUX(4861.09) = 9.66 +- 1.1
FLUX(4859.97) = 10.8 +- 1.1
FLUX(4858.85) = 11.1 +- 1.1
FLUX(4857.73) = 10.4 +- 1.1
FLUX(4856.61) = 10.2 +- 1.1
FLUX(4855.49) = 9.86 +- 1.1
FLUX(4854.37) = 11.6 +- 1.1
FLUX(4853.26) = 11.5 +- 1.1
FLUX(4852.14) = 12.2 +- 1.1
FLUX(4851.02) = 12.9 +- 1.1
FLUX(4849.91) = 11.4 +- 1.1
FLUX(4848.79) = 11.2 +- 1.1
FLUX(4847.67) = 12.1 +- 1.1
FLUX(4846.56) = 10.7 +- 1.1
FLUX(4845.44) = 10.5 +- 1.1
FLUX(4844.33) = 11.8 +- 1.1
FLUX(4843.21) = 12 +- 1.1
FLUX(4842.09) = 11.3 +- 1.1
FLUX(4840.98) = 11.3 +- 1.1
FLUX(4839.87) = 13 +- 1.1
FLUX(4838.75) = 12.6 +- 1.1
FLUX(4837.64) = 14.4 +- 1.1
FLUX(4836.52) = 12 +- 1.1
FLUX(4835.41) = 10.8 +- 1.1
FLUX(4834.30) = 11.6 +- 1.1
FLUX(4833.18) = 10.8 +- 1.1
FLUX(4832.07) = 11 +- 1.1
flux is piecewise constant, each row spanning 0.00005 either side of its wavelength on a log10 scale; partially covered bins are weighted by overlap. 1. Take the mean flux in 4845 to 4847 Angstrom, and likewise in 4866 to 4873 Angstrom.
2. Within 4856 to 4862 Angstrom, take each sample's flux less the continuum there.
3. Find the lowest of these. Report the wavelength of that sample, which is 4861.09 Angstrom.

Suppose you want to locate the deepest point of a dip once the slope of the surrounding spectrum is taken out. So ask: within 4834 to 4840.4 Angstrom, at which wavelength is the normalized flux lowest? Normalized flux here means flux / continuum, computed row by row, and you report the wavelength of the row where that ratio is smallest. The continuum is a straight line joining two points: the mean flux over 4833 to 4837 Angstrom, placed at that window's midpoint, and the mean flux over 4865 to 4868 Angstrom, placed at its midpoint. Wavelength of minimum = 4835.41 Angstrom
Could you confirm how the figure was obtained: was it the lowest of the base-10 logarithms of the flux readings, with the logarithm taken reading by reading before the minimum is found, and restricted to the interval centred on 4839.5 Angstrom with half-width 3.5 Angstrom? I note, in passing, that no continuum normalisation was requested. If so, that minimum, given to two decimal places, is 1.05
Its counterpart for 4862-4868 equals 0.92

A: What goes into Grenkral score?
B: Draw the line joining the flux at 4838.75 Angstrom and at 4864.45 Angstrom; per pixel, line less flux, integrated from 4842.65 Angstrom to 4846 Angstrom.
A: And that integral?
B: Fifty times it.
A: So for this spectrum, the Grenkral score 126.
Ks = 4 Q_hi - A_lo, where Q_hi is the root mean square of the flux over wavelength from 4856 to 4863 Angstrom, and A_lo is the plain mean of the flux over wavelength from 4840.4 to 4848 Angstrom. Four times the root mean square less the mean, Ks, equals 29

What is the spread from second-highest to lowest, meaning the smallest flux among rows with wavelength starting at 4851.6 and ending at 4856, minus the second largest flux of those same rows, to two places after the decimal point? -1.74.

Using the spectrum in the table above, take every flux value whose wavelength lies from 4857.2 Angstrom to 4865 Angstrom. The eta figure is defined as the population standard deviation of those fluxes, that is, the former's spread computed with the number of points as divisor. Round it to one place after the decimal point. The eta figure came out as 1.0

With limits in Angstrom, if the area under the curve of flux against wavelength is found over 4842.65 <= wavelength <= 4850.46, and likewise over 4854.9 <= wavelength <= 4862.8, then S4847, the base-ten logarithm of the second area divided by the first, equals -0.05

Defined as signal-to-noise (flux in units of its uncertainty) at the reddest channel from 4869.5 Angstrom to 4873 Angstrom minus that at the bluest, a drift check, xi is 0.3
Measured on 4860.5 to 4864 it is 1.6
